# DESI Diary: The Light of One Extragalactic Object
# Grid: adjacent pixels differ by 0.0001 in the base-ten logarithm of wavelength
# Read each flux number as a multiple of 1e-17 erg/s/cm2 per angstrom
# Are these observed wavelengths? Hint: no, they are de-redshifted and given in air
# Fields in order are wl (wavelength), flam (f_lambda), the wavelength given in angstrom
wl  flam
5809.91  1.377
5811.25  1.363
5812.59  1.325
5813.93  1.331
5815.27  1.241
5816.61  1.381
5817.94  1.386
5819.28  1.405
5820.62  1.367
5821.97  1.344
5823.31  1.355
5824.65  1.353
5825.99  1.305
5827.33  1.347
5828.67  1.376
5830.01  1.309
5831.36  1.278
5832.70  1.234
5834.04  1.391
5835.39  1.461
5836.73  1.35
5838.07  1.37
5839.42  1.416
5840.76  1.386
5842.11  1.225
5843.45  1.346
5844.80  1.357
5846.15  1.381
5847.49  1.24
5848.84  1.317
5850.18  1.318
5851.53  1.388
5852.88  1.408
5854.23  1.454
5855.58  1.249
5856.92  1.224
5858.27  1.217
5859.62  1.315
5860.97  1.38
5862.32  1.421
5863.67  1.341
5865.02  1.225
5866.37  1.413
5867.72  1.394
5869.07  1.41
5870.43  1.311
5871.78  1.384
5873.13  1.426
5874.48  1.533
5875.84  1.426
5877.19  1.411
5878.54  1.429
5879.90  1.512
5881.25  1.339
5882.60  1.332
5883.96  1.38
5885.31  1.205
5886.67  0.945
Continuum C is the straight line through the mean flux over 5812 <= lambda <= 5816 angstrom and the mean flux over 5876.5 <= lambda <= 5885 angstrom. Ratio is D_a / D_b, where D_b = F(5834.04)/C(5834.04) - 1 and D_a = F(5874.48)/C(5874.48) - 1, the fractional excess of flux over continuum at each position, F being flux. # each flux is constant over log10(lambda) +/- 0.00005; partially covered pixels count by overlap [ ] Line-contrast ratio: 2.2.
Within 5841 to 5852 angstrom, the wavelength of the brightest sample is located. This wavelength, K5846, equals 5851.53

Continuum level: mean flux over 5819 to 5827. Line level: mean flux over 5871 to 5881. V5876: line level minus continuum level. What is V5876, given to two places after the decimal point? 0.09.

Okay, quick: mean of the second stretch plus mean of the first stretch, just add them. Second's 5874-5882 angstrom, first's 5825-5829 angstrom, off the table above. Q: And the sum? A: 2.78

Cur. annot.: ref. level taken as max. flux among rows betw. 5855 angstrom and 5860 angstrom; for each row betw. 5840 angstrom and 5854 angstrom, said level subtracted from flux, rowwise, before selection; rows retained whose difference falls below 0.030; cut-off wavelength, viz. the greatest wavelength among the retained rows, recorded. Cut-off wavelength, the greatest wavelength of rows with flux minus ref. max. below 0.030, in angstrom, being 5850.18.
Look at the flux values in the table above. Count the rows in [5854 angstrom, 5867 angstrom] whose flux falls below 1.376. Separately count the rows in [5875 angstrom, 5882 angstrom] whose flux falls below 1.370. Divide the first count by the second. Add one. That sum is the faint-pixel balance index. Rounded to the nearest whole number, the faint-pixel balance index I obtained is 7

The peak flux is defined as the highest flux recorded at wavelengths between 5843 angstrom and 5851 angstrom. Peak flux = 1.381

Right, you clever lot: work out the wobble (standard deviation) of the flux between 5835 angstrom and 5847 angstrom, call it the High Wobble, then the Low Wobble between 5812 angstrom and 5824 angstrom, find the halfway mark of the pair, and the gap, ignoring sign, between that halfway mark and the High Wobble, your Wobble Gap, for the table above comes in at 0.008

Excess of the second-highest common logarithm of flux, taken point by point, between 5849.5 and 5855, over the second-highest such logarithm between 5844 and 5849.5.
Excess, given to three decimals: 0.016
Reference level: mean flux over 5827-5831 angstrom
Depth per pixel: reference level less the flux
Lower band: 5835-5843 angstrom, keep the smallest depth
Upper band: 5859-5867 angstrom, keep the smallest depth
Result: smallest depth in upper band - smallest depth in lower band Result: 0.040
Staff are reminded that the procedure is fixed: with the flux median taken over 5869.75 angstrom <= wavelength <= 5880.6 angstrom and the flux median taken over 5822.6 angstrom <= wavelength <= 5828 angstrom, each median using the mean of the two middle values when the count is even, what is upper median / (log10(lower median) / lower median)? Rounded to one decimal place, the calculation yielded 14.8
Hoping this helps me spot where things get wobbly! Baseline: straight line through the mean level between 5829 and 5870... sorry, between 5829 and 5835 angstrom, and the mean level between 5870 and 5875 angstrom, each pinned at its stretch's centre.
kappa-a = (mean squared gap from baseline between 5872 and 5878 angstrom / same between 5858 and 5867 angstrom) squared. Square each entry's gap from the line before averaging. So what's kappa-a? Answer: 0.1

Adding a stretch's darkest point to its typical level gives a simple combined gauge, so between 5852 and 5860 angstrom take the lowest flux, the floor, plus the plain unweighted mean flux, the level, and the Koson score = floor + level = 2.53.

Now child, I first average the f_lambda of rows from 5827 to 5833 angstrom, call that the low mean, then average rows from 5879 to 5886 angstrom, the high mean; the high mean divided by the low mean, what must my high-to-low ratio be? 1.03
